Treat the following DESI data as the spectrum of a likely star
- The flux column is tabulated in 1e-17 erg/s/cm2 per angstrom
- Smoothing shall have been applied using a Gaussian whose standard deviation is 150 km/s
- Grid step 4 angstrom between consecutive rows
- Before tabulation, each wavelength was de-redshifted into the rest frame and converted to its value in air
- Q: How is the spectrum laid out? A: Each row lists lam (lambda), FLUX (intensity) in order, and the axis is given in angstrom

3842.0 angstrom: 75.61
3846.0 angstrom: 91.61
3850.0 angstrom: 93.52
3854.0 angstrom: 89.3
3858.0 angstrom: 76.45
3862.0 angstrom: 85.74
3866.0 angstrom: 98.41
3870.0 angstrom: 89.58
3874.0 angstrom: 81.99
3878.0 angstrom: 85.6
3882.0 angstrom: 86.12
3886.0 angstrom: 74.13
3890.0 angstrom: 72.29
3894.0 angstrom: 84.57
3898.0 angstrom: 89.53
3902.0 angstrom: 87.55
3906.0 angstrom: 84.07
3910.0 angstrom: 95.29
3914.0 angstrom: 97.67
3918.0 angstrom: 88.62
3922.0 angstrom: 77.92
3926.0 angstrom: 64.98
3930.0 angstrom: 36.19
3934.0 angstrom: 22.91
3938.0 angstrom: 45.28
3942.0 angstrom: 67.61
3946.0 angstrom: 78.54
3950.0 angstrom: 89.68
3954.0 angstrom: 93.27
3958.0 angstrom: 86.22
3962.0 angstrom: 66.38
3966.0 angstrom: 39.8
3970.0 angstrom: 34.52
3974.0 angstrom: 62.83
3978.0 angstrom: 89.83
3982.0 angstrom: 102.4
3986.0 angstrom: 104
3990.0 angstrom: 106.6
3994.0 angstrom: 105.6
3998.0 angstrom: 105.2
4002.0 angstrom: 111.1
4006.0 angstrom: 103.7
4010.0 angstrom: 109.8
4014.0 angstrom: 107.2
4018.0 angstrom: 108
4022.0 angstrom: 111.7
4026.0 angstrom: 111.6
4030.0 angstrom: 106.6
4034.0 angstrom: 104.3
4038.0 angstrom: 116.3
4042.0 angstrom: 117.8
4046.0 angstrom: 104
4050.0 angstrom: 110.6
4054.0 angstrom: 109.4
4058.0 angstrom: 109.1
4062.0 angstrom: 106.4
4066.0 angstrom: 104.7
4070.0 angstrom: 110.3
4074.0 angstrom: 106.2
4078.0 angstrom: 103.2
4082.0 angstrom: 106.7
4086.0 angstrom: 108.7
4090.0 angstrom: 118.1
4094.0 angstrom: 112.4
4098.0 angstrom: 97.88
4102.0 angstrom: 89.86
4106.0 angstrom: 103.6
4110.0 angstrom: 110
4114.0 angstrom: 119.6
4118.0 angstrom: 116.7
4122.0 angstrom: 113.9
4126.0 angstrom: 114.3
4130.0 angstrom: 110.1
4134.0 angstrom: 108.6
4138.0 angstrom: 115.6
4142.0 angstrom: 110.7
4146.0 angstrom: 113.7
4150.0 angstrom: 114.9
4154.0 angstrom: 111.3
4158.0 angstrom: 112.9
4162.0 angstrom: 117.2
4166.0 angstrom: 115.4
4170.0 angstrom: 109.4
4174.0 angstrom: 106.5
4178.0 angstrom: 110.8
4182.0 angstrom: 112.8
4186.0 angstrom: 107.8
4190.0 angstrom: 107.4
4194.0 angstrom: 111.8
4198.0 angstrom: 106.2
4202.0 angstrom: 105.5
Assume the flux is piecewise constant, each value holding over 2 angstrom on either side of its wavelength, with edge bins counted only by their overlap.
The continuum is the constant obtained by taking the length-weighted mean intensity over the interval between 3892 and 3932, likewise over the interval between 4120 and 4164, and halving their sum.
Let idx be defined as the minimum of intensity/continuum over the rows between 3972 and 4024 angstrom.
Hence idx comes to 0.65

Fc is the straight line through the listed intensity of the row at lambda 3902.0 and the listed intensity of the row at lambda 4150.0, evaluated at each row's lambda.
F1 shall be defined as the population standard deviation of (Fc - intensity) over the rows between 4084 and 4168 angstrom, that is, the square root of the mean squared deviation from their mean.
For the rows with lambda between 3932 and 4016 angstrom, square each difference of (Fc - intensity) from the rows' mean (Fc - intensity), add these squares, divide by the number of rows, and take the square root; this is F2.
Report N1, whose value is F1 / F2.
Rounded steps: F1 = 6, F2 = 25.1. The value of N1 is 0.3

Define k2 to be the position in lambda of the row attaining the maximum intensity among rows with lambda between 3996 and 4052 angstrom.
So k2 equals 4042.0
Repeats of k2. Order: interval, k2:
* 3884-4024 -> 4022.0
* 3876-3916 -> 3914.0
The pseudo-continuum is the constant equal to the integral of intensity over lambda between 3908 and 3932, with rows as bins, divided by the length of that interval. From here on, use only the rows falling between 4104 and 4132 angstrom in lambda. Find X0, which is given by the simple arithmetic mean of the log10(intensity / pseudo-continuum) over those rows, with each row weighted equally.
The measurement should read 0.166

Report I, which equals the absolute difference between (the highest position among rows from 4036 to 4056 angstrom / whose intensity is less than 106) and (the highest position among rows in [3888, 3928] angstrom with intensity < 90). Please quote 120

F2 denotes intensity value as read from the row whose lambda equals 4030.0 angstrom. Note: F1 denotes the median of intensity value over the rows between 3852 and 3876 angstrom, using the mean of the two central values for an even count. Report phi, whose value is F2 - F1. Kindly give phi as 19.1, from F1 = 88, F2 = 106.6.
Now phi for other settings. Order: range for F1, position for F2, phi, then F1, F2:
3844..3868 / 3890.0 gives -18.2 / 90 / 72.29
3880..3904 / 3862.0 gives 0.4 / 85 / 85.74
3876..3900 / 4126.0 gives 29.2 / 85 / 114.3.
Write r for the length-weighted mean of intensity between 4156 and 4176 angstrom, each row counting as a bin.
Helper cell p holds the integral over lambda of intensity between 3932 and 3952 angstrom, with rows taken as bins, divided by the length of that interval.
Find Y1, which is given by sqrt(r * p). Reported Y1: 83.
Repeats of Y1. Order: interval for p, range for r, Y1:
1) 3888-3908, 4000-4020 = 95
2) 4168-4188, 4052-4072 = 109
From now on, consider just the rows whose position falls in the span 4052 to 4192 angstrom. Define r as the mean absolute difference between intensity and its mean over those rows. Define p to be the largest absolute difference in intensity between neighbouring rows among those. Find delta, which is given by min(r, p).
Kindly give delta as 4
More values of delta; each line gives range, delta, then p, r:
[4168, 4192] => 2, 5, 2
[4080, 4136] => 6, 15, 6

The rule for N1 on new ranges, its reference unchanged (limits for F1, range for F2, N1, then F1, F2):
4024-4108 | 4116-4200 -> 1.5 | 8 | 5.2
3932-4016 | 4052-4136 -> 3.9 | 25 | 6.5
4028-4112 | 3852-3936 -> 0.4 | 8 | 19.7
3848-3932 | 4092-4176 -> 2.3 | 15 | 6.2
